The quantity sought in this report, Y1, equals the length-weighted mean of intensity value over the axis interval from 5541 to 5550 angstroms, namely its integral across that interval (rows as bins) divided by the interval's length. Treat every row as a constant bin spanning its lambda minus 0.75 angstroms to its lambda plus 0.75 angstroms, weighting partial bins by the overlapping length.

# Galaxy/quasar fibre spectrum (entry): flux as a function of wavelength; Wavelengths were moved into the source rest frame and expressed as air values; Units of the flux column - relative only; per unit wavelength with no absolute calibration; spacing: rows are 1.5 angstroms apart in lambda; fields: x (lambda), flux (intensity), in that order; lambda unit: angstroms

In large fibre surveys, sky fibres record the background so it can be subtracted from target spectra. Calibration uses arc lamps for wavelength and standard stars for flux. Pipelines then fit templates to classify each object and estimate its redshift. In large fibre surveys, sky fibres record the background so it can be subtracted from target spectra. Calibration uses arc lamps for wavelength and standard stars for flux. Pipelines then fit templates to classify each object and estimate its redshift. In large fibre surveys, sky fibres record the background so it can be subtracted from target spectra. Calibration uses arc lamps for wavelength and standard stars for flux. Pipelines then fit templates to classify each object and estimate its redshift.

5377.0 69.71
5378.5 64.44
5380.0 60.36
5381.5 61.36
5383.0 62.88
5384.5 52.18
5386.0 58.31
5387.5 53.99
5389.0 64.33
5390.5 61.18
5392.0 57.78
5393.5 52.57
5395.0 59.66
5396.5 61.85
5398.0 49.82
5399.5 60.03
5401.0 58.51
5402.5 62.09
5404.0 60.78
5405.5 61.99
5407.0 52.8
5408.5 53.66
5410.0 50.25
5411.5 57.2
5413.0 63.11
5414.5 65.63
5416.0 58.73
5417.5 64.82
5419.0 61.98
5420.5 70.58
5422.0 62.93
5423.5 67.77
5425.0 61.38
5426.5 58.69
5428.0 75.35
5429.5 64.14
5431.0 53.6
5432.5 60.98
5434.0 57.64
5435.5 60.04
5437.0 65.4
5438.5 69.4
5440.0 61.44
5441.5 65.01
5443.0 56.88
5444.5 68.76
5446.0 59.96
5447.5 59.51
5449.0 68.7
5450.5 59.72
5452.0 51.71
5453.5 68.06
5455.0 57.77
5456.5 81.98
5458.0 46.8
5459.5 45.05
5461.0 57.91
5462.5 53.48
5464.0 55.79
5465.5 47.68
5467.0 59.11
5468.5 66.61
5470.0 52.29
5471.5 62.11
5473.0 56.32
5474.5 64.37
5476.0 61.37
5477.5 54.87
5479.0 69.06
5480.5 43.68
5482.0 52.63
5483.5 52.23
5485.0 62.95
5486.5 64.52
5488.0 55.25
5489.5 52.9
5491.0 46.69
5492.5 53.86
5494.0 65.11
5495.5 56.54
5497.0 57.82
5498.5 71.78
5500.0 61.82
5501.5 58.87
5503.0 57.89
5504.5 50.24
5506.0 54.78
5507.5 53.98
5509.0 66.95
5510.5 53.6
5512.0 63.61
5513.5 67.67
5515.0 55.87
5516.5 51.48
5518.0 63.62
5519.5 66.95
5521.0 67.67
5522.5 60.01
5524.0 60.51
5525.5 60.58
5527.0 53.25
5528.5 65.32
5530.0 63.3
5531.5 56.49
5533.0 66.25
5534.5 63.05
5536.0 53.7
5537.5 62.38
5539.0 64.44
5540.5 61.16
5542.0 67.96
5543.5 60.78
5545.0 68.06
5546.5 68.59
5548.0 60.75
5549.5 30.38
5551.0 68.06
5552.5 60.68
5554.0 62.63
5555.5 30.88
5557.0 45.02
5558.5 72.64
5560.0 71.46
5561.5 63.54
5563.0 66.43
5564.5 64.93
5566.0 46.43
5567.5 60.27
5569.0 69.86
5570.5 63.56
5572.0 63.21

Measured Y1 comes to 60.3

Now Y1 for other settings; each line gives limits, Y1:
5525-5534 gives 60.9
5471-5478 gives 59.9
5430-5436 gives 58.2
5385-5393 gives 58.7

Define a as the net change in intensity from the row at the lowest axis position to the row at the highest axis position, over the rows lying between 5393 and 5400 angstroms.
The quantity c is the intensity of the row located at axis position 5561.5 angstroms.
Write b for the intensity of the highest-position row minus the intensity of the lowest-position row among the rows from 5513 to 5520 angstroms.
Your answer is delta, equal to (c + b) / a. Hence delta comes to 8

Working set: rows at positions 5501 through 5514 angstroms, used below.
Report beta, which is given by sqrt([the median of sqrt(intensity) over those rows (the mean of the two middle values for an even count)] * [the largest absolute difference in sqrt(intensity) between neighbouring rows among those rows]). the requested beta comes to 2.56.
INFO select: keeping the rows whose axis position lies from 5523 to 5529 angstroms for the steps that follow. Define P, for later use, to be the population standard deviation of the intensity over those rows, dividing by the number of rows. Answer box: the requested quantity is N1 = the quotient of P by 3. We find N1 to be 1.4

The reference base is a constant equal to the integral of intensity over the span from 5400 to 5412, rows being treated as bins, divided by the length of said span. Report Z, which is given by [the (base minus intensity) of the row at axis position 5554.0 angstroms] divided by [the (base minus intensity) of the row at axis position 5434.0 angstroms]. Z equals 12.9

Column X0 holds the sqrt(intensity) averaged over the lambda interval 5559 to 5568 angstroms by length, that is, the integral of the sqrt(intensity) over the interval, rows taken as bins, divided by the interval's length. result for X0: 7.89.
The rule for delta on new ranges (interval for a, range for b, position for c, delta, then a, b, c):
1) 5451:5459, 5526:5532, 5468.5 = -14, -5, 3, 66.61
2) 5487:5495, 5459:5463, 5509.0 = 8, 10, 8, 66.95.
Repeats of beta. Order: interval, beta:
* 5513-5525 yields 2.51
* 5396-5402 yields 2.49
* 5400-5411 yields 2.15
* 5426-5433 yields 2.82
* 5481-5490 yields 2.28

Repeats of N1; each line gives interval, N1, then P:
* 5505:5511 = 1.9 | 5.6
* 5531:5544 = 1.4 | 4.2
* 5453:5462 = 4.2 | 12.6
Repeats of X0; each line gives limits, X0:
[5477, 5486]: 7.47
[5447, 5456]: 7.83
